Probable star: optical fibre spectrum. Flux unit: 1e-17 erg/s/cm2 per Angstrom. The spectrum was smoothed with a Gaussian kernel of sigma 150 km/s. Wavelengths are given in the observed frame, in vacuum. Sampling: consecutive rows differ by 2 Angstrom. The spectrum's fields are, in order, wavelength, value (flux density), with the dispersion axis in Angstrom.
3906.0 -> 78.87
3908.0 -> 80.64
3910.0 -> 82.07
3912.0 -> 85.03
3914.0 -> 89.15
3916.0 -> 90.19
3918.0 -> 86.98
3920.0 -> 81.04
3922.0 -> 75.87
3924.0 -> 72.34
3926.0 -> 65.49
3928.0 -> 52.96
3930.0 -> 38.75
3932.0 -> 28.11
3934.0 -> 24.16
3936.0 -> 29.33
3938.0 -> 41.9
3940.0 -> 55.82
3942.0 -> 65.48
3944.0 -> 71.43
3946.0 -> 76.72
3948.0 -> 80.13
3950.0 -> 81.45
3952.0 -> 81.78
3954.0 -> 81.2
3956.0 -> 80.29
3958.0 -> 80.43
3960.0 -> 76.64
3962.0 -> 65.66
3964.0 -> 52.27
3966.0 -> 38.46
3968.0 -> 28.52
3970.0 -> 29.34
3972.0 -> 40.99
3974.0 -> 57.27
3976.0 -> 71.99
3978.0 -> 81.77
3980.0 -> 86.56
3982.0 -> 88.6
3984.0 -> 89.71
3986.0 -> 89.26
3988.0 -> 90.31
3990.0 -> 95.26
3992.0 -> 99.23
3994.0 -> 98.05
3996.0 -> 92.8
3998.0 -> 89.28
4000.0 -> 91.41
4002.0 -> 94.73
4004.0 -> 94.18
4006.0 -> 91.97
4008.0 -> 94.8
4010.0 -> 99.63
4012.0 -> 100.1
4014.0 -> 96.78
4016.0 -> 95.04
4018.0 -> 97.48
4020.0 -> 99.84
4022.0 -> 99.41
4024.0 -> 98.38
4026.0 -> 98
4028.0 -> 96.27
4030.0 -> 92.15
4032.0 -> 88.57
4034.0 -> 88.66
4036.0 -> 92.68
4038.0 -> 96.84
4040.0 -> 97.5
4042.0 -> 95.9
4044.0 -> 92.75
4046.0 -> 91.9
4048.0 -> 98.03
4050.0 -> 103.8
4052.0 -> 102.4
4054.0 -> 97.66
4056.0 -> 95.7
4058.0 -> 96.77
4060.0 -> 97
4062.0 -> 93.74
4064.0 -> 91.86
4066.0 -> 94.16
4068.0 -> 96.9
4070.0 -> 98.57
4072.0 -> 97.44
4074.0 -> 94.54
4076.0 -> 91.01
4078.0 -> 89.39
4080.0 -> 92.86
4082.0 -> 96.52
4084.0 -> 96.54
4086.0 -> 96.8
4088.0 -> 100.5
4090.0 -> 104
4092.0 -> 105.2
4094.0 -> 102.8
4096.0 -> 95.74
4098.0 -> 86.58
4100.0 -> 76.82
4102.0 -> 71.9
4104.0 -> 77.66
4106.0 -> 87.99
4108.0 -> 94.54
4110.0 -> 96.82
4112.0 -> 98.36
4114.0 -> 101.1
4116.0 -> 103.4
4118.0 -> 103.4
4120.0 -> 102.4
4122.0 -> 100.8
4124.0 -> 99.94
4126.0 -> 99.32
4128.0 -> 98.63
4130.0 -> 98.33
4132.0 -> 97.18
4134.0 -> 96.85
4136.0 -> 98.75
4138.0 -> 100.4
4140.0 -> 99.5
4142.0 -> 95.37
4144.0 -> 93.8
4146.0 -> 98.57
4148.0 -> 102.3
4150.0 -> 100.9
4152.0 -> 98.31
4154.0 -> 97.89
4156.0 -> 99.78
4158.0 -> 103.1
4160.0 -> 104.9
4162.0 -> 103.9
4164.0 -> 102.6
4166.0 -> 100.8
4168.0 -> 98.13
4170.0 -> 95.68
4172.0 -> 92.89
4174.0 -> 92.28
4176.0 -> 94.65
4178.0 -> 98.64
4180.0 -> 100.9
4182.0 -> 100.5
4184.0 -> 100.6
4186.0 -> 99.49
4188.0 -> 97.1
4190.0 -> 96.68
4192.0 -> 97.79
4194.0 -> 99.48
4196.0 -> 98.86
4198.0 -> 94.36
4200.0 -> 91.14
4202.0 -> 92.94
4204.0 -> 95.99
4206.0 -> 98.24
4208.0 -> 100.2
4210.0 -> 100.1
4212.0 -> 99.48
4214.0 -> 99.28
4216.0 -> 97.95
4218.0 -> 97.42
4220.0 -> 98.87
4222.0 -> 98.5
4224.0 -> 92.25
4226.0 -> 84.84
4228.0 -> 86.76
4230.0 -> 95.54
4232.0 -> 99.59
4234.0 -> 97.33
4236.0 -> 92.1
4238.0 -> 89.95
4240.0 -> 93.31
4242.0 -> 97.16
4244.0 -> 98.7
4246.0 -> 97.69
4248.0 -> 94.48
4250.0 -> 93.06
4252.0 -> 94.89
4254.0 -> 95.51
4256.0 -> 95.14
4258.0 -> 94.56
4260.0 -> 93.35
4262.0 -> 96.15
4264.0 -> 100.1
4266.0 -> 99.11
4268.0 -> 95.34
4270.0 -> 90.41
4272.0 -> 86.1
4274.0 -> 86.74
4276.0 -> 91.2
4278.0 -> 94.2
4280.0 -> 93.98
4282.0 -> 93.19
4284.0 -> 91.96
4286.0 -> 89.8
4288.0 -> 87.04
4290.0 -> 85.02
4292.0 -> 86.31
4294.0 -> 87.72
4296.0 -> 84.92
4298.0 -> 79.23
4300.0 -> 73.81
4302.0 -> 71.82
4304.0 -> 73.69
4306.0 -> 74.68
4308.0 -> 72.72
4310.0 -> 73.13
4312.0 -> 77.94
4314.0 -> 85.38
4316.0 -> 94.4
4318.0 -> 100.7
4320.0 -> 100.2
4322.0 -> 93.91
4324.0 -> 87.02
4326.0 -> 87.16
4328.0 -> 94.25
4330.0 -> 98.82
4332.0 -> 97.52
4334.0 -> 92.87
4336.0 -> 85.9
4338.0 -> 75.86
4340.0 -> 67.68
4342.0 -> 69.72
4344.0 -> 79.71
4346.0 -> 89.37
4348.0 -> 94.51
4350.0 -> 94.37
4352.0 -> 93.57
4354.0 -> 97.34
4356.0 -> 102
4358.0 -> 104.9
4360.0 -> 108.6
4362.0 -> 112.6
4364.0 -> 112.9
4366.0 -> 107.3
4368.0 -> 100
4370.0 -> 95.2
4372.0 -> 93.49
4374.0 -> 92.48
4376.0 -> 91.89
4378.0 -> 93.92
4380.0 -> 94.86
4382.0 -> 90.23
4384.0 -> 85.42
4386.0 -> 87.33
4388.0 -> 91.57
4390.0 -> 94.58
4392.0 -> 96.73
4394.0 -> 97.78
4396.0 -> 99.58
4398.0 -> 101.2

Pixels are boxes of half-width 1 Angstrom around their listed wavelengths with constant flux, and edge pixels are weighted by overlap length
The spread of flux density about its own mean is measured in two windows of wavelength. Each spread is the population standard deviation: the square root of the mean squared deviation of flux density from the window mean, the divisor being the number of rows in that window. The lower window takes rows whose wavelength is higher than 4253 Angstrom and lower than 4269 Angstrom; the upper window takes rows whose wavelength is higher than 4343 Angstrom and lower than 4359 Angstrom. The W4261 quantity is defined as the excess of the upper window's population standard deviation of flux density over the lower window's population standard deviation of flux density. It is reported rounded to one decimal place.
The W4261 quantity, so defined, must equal 5.1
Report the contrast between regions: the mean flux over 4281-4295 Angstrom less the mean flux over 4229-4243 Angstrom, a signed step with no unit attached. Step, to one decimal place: -6.3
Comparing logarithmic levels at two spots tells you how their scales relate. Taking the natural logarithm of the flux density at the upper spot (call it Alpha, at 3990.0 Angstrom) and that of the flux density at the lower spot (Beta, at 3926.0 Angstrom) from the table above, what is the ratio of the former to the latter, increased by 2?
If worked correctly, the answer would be 3.09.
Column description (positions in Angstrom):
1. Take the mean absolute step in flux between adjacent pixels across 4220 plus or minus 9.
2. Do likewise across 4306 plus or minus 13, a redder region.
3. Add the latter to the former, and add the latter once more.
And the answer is 11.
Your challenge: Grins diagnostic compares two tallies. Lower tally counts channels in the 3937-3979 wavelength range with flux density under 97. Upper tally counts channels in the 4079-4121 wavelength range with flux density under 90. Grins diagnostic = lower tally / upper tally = 4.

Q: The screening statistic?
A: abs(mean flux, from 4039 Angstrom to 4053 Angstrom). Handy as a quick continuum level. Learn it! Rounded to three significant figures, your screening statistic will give 97.5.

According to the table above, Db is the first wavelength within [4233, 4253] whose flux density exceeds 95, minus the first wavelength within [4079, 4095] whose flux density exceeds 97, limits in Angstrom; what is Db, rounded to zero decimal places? 146 Angstrom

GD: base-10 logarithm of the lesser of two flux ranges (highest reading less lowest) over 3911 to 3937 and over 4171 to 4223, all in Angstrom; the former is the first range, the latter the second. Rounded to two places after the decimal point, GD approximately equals 0.99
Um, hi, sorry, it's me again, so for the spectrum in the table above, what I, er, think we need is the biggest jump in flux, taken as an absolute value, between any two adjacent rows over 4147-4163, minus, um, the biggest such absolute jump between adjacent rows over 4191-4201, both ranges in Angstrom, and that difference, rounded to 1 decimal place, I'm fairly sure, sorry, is -1.2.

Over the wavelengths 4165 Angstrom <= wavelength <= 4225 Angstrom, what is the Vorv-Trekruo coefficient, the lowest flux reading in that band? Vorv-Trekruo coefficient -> 91.14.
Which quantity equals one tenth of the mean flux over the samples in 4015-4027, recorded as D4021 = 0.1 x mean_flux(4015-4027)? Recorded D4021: 9.8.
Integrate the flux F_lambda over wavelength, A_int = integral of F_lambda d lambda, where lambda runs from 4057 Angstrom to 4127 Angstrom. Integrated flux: 6667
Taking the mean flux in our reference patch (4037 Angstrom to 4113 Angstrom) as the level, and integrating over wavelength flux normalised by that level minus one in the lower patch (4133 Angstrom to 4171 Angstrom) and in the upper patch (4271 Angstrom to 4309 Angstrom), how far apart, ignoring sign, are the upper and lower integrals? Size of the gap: 6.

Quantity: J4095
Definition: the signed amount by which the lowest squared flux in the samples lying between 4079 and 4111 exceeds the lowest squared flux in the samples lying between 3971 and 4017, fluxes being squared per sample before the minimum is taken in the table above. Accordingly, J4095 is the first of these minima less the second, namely 3489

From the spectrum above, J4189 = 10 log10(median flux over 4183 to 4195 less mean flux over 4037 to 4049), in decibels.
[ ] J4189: 5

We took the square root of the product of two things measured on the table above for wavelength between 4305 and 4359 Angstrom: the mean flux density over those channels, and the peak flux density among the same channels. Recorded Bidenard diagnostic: 96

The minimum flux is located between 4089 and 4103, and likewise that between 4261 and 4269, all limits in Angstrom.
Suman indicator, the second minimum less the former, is 23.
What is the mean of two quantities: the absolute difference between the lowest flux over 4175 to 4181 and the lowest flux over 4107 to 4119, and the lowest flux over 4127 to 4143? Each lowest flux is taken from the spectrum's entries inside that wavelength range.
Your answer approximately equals 48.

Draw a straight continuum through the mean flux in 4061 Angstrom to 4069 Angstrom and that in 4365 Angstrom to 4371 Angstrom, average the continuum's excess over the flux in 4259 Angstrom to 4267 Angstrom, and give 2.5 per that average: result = 1.9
